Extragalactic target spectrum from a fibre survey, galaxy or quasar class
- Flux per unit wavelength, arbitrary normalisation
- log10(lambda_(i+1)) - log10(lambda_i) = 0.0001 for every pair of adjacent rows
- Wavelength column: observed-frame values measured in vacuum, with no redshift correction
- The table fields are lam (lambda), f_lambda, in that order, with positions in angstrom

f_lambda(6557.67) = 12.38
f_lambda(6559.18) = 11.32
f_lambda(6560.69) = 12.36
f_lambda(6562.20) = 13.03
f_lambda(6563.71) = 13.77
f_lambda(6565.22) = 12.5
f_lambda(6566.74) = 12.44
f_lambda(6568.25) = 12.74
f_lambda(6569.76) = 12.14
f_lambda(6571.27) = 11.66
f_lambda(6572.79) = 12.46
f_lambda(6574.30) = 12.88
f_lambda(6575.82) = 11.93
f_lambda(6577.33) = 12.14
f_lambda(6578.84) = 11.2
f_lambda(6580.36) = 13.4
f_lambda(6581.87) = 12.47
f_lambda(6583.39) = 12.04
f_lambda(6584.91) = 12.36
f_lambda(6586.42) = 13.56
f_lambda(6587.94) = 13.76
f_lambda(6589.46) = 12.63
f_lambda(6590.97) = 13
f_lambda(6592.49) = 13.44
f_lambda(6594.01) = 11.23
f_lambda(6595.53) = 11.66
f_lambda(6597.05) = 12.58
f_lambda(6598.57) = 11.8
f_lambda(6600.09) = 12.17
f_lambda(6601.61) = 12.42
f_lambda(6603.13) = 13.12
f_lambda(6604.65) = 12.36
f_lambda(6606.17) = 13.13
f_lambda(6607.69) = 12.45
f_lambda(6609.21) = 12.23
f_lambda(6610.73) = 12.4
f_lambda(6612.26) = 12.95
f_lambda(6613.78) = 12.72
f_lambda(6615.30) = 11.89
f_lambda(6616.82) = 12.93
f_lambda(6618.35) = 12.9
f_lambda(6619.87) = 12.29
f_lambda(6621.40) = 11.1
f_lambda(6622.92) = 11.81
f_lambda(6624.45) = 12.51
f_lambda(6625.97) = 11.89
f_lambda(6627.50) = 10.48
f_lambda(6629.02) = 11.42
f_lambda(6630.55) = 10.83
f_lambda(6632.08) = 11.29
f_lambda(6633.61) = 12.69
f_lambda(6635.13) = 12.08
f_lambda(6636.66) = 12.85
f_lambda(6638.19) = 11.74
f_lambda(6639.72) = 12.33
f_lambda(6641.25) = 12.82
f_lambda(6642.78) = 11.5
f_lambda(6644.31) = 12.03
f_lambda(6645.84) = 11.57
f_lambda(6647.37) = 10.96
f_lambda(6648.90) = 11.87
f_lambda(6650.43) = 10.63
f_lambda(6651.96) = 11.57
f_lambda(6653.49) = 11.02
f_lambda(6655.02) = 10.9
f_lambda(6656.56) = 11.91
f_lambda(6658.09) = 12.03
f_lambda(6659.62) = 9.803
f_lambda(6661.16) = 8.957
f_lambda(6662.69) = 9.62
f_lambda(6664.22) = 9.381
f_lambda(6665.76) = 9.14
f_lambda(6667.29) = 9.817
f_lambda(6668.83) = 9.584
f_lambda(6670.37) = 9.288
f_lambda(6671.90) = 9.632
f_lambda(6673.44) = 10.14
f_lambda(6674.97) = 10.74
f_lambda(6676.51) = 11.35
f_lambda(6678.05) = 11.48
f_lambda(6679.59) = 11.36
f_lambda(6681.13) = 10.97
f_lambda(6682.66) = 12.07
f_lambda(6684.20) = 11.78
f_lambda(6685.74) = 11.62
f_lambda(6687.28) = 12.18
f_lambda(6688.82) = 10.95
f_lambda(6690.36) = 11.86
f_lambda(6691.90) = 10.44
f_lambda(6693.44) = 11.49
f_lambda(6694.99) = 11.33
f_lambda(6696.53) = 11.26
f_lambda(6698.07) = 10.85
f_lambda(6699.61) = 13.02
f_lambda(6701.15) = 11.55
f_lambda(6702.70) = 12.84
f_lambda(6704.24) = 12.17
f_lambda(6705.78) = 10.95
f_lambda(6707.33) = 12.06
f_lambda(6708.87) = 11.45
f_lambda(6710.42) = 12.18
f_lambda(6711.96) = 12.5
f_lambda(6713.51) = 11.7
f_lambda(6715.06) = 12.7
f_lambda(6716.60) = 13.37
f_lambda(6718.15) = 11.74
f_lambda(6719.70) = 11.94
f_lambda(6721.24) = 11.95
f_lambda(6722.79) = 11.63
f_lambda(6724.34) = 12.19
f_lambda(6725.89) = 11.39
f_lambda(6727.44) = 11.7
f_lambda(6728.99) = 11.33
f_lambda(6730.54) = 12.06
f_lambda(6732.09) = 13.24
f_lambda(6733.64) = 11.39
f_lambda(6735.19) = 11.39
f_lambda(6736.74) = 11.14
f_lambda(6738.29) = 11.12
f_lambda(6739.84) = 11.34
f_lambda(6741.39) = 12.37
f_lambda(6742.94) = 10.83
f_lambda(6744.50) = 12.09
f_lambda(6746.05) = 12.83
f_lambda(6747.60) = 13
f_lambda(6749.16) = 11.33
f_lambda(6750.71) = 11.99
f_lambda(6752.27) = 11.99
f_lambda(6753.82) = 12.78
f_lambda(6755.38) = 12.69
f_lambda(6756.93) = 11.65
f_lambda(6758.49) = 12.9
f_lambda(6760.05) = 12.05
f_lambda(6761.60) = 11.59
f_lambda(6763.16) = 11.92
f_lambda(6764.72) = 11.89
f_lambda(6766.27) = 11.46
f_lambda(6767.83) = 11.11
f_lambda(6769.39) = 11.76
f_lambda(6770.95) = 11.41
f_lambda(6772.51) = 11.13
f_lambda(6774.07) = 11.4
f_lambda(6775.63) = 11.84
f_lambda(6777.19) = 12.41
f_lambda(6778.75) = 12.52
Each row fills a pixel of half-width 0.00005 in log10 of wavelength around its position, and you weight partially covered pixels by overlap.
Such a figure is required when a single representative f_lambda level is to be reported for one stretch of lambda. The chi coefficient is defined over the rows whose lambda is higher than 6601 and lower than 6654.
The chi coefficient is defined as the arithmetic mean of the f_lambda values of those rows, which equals 12.0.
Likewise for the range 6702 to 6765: 12.0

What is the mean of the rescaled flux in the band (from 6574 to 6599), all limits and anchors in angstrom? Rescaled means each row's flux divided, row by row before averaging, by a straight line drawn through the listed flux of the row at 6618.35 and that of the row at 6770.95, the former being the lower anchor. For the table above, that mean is 0.94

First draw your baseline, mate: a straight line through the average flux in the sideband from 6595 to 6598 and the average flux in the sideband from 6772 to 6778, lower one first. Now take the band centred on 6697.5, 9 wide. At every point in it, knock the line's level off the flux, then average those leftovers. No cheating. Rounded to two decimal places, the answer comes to -0.30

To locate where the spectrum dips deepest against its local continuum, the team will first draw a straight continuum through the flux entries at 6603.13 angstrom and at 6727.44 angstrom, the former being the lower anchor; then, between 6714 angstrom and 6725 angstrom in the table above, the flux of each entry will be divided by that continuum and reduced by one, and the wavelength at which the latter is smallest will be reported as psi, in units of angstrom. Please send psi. 6722.79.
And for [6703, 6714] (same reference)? 6705.78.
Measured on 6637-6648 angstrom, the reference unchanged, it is 6647.37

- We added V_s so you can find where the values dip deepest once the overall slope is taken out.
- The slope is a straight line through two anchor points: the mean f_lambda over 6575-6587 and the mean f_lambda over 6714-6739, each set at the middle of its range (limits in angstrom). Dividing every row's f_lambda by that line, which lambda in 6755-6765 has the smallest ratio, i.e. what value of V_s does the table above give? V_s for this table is 6761.60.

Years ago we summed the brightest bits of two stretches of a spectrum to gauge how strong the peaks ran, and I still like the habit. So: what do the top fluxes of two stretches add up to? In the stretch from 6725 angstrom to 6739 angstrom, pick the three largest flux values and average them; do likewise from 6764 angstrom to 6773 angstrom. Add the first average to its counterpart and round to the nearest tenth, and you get 24.0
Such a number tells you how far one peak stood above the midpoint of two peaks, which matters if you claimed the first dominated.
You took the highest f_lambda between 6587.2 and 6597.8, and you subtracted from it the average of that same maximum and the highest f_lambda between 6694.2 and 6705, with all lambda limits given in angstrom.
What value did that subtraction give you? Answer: 0.37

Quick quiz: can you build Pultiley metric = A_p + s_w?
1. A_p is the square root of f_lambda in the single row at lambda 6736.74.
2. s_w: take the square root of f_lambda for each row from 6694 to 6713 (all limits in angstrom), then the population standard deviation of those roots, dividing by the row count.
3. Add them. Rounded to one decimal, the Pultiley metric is 3.4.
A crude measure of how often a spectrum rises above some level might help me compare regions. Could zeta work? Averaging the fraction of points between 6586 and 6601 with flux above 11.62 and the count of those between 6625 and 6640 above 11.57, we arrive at 3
